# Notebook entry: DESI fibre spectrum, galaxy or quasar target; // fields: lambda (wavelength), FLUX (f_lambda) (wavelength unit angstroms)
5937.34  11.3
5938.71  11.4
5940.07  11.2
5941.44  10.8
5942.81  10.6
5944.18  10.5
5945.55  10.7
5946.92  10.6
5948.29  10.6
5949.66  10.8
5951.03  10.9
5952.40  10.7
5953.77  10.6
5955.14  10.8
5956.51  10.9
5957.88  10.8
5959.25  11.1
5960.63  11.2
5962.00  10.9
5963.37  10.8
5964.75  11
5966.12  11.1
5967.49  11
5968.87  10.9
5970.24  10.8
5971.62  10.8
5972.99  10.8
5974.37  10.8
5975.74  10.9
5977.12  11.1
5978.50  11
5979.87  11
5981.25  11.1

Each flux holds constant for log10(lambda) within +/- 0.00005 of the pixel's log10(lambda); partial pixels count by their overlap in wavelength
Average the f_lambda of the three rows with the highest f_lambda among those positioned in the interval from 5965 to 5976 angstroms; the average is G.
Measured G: 11.0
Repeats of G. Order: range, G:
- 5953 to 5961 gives 11.1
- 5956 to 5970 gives 11.1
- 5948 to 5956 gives 10.8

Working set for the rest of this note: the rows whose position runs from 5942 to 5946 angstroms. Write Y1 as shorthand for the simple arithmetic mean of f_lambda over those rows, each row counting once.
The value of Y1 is 10.6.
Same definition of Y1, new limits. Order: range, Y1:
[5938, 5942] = 11.1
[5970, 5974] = 10.8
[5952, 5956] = 10.7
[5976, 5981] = 11.0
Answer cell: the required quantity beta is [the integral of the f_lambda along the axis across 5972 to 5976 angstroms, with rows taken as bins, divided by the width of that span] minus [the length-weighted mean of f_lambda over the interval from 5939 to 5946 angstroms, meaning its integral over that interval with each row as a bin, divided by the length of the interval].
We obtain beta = 0.04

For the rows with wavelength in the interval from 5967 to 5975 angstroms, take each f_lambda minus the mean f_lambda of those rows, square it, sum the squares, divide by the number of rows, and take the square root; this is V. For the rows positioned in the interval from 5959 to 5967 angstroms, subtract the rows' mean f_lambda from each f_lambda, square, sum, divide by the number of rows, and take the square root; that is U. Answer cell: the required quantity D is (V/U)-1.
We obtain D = -0.4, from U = 0.13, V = 0.08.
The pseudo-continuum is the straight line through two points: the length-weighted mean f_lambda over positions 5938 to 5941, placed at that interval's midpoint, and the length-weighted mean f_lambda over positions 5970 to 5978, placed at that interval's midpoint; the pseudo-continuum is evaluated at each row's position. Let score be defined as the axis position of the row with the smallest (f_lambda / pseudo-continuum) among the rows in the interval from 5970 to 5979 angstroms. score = 5970.24 angstroms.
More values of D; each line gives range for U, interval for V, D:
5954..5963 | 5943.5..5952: -0.1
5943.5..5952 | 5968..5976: -0.6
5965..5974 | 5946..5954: 0.0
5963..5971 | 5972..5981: 0.0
